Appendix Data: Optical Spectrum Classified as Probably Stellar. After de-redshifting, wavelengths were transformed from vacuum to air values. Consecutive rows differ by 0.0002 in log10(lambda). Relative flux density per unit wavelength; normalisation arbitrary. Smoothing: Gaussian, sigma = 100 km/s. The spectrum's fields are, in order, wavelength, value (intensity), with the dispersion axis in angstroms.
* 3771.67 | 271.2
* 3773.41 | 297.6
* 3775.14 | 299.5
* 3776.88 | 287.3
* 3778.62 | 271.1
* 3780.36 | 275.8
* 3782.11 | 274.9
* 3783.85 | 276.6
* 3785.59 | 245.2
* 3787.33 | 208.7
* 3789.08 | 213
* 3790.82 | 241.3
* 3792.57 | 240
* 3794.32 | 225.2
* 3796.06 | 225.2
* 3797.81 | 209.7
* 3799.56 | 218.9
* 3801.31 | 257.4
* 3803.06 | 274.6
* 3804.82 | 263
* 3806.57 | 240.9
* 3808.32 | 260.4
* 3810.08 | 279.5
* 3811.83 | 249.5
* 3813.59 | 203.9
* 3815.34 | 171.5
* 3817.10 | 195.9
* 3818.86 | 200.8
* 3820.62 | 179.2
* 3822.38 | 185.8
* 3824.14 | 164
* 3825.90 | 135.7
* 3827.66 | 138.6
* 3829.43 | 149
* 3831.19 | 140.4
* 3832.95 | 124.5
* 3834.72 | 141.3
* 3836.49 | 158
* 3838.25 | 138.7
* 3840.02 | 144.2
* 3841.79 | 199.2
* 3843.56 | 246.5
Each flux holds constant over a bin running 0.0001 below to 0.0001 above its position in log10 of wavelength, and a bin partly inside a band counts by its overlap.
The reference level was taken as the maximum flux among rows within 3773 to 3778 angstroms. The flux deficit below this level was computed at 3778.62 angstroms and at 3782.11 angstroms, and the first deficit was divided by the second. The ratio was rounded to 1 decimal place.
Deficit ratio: 1.2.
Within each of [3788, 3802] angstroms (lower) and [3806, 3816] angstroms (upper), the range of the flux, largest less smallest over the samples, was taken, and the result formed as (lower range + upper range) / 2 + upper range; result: 186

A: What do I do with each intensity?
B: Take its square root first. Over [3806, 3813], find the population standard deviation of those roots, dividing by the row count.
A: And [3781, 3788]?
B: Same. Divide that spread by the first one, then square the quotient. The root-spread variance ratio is 3.9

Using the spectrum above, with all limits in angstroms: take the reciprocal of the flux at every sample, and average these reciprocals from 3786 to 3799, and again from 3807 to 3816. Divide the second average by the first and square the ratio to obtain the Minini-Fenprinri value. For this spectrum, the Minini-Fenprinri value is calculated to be 1.0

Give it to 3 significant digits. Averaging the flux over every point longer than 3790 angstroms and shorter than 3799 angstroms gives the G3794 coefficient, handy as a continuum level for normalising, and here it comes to 228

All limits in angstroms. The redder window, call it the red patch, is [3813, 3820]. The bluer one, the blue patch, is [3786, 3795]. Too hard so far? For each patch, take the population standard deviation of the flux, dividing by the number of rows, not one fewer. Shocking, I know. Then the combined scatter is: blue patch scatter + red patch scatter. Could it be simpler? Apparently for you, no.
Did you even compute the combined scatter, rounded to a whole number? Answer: 26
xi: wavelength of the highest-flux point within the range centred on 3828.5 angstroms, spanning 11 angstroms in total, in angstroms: 3824.14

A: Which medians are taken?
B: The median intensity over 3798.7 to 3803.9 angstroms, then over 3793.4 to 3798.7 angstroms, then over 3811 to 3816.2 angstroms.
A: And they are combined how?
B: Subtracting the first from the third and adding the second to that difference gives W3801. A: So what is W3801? 172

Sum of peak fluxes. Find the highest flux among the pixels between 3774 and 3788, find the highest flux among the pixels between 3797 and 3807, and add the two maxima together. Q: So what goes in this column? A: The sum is 574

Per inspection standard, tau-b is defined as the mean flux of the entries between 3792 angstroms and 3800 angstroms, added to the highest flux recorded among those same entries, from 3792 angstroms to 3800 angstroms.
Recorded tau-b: 464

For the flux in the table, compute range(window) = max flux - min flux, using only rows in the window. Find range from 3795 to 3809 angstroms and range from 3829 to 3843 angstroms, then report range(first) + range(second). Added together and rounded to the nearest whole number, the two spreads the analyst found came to 140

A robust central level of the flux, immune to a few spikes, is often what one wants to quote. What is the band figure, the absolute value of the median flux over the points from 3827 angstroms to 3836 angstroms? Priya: 140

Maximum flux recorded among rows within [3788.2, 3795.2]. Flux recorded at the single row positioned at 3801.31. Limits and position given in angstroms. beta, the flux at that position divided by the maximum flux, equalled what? 1.07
